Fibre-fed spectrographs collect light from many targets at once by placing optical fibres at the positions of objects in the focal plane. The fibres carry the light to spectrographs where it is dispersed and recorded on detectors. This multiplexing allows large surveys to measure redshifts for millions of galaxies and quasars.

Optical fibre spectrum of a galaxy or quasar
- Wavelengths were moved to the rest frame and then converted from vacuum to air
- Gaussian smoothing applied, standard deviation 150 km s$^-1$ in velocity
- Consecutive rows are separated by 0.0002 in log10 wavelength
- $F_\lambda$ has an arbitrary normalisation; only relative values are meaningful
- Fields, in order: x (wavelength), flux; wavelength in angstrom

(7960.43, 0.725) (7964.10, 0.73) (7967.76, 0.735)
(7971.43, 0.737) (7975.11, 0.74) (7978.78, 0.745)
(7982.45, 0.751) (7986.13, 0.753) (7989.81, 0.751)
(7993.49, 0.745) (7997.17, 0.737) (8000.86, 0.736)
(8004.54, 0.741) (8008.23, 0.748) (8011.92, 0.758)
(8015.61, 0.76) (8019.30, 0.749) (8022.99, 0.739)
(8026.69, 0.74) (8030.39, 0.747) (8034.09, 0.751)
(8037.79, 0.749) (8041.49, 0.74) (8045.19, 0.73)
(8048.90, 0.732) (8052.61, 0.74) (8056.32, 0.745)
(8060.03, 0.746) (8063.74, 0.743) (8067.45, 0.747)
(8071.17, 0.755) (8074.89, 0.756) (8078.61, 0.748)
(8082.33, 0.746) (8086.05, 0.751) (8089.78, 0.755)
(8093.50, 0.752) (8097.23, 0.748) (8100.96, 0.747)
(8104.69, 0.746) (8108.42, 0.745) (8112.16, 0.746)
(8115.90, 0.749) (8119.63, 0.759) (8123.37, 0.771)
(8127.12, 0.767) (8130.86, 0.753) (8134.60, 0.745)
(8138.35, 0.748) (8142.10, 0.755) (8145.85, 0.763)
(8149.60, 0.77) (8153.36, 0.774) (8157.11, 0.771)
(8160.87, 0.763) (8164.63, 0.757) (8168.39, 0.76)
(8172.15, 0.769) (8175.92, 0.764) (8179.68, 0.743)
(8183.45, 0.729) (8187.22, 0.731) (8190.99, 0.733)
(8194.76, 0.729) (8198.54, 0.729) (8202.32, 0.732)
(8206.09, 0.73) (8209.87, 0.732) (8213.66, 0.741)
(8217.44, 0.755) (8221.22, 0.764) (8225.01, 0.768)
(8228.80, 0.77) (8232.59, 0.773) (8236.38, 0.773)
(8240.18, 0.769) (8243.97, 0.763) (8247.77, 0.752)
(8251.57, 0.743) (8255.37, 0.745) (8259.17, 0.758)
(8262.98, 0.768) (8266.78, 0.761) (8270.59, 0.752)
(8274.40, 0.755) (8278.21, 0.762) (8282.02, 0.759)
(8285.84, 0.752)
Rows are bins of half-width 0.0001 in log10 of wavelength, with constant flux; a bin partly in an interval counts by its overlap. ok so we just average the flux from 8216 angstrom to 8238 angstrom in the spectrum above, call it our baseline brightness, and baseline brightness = 0.767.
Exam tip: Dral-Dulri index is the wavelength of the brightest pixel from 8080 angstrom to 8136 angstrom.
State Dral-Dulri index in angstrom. 8123.37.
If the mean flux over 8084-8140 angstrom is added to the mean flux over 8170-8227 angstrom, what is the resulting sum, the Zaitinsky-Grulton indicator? 1.50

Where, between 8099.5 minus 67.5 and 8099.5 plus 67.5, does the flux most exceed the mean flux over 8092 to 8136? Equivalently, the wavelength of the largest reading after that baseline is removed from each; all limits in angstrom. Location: 8153.36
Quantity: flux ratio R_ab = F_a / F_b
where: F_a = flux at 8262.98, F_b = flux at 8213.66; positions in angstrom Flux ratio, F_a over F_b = 1.04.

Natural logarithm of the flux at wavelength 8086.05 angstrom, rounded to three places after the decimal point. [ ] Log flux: -0.286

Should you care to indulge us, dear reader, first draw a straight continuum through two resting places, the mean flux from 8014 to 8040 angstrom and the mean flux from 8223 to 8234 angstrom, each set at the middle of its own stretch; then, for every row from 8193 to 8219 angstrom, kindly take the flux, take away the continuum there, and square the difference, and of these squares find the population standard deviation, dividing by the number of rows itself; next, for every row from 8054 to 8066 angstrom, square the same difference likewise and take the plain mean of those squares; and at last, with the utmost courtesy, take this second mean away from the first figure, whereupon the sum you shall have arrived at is 0.0004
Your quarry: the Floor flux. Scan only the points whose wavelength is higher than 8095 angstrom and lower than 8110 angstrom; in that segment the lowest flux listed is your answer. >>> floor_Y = 0.745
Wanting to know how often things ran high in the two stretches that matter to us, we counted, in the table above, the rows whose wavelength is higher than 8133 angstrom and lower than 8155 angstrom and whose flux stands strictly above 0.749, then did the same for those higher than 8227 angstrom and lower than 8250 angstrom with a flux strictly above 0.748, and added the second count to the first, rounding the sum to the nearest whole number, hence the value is 10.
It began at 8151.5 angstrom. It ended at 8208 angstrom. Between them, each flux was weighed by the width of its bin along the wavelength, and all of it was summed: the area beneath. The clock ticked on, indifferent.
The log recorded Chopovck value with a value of 42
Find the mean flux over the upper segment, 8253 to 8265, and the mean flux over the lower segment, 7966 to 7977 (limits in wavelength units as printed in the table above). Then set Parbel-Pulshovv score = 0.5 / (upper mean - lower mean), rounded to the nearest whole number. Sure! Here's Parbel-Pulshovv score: 25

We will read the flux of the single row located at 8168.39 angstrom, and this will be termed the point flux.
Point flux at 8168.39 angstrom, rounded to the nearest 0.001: 0.760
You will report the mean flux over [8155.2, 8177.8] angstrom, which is 0.764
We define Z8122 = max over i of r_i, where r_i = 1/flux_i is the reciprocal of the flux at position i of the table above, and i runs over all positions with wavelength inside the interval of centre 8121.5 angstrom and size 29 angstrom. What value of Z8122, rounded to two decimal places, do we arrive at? 1.34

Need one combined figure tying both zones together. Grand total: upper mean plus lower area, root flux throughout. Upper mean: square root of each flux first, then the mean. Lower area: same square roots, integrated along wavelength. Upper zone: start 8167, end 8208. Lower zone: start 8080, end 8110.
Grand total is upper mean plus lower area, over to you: 27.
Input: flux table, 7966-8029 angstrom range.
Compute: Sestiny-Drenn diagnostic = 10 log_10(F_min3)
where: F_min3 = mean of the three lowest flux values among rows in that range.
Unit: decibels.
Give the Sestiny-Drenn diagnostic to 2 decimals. -1.33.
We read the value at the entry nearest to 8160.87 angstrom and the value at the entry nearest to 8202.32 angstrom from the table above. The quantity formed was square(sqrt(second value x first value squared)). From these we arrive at 0.426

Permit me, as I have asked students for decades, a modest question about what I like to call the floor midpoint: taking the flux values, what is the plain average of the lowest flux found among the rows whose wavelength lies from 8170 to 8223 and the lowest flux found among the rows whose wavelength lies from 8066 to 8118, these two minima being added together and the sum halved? 0.737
